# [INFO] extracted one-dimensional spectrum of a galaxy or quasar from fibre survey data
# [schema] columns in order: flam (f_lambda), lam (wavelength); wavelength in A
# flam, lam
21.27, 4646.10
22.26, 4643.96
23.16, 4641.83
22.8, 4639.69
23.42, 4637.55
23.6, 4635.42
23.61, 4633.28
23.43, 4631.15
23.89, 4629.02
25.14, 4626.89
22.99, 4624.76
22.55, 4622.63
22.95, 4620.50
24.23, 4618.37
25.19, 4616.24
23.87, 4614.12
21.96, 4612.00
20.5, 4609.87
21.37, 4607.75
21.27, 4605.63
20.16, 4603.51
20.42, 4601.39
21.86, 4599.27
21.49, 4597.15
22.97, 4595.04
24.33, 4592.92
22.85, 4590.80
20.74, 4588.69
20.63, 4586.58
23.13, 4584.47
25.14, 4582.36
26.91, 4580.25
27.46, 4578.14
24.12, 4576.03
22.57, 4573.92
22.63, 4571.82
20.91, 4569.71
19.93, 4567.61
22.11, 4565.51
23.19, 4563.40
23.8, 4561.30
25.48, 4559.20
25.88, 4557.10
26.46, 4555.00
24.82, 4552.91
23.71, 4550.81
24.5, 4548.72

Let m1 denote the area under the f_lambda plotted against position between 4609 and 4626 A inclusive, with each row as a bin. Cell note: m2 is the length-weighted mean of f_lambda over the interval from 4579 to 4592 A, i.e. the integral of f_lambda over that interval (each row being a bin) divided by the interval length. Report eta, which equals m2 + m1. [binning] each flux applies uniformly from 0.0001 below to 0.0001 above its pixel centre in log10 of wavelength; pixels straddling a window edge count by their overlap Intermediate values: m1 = 392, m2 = 23.3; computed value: 416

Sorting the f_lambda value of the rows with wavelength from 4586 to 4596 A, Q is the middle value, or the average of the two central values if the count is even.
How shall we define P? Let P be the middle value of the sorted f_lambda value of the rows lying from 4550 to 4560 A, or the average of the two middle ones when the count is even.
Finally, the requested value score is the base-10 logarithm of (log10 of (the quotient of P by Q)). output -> -1.33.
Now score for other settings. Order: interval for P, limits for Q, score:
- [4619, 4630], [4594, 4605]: -1.53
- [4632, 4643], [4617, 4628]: -2.09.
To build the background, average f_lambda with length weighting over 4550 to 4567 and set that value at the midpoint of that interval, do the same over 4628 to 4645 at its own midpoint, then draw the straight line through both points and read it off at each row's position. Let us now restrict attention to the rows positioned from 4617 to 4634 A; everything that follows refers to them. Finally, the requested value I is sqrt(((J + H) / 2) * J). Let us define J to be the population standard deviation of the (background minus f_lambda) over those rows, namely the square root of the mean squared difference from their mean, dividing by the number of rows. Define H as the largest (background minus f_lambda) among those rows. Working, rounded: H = 0.91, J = 0.8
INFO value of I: 0.8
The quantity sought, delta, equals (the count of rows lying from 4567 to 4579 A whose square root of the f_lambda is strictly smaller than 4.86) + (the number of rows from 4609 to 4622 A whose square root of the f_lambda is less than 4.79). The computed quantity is 6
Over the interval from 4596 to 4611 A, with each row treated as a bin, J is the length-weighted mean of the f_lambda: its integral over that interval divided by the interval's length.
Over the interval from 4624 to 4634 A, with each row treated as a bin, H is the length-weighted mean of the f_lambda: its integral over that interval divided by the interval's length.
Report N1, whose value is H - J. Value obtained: 2.8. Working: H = 23.9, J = 21.0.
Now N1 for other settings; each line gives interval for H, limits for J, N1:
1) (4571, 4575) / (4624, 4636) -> -1.2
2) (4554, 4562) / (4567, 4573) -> 4.2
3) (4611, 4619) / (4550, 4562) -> -1.3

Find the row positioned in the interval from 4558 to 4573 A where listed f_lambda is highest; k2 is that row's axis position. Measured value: 4559.20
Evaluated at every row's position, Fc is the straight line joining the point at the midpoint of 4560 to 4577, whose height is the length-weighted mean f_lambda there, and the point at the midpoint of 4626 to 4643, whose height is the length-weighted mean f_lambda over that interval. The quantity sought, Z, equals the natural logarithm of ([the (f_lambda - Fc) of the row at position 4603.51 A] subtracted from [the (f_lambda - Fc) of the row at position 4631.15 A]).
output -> 1.02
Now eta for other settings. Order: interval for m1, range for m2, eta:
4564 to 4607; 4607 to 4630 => 994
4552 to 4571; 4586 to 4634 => 471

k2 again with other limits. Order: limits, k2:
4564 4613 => 4578.14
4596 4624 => 4616.24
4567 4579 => 4578.14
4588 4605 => 4592.92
